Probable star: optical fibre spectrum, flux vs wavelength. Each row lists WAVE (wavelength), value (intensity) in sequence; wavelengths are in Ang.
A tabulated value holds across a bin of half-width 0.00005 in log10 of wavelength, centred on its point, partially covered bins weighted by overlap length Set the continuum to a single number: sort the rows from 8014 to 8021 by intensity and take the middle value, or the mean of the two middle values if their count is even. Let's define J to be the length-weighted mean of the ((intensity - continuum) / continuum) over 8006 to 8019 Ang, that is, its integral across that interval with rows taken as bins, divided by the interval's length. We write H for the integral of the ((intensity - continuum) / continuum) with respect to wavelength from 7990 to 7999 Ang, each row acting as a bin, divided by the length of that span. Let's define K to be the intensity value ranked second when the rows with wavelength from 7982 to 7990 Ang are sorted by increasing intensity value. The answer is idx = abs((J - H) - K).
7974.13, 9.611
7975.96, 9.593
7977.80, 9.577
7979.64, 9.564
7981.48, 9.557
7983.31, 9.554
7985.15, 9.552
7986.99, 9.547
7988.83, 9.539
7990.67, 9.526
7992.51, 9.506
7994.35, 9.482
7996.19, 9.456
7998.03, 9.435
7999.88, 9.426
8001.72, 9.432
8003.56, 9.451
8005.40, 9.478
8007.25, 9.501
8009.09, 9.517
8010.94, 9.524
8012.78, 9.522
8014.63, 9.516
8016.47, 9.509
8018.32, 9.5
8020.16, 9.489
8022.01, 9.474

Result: 9.54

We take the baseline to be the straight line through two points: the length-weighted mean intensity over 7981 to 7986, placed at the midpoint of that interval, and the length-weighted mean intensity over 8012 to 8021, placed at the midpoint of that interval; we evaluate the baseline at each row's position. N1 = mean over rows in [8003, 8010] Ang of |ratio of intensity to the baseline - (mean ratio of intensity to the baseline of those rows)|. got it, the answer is 0.0027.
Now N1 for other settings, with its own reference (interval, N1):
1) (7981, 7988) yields 0.0001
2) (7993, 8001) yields 0.0017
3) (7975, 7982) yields 0.0010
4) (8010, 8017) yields 0.0002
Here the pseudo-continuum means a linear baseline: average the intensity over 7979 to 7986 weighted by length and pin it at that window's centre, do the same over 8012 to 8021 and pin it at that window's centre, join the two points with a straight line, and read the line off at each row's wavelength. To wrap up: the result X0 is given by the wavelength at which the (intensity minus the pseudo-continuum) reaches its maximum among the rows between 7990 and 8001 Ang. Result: 7990.67 Ang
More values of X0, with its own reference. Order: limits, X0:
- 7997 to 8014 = 8012.78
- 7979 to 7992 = 7979.64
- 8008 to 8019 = 8012.78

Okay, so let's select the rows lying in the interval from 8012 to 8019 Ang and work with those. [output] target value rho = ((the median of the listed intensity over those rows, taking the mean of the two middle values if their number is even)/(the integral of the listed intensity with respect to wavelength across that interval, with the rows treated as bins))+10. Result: 10.14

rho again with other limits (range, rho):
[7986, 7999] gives 10.08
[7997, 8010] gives 10.08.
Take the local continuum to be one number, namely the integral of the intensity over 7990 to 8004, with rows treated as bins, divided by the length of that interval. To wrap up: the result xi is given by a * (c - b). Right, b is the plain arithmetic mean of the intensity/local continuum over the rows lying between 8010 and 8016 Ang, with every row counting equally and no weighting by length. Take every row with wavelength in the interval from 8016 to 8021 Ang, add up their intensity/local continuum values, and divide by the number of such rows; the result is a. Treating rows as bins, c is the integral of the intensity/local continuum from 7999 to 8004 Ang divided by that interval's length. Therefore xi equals -0.0081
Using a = 1.00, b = 1.01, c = 1.00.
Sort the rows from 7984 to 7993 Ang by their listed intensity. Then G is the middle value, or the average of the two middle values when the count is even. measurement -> 9.54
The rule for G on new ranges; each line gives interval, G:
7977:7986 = 9.56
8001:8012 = 9.49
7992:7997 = 9.48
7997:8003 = 9.43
